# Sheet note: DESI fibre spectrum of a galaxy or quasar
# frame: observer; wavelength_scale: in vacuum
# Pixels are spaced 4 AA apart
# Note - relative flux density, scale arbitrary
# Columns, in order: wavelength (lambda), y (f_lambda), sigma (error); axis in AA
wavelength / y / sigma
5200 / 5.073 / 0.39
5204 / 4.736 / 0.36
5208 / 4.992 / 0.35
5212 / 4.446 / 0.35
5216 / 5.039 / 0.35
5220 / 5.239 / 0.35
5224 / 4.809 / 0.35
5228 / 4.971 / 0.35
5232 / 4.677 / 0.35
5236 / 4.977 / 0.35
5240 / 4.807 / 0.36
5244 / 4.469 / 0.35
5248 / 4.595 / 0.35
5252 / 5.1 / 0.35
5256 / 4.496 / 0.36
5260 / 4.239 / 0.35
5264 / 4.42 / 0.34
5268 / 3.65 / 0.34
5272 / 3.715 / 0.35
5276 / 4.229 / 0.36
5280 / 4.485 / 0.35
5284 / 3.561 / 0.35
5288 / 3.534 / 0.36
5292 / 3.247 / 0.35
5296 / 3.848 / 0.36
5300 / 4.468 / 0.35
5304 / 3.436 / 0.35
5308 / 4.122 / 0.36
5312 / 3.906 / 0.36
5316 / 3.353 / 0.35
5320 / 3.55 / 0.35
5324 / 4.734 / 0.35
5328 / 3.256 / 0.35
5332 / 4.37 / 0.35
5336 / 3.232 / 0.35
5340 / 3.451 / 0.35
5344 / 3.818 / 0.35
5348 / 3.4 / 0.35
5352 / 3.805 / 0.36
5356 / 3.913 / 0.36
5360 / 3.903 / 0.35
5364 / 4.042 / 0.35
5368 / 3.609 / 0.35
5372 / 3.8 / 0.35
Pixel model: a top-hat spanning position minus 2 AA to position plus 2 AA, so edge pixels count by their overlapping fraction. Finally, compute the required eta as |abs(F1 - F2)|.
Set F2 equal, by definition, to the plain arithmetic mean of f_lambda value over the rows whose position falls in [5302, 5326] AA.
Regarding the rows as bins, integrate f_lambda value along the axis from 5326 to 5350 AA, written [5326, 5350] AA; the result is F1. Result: 82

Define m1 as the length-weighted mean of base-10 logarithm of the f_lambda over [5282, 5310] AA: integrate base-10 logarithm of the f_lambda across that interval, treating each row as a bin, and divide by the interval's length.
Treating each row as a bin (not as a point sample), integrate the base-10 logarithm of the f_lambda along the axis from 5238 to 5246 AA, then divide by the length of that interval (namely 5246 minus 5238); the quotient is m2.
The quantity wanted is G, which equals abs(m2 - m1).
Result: 0.095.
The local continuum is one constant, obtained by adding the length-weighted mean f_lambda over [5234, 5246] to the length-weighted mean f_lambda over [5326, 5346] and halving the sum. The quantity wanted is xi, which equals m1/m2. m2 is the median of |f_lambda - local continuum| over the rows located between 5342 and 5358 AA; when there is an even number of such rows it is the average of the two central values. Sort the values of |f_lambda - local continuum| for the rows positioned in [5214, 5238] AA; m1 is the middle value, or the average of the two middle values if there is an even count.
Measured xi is 2.1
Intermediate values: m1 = 0.79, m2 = 0.38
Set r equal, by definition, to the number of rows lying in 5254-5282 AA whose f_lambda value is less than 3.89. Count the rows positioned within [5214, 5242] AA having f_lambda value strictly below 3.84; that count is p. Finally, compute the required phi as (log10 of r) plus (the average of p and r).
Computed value 1.3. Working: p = 0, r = 2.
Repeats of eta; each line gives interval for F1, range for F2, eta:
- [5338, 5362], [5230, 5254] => 84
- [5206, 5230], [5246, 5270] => 114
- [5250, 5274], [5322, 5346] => 99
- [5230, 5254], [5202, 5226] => 110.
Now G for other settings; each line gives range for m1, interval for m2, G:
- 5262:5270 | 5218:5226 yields 0.097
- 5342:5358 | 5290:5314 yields 0.010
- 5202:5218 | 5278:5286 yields 0.079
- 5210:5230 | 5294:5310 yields 0.093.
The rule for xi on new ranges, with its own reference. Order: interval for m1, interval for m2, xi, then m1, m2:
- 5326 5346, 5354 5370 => 2.6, 0.74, 0.28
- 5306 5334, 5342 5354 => 1.4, 0.55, 0.38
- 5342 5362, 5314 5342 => 0.5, 0.37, 0.74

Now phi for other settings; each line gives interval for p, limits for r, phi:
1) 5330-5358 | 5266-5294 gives 5.7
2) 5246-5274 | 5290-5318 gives 3.6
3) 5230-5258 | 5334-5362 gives 3.2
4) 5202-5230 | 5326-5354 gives 3.8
